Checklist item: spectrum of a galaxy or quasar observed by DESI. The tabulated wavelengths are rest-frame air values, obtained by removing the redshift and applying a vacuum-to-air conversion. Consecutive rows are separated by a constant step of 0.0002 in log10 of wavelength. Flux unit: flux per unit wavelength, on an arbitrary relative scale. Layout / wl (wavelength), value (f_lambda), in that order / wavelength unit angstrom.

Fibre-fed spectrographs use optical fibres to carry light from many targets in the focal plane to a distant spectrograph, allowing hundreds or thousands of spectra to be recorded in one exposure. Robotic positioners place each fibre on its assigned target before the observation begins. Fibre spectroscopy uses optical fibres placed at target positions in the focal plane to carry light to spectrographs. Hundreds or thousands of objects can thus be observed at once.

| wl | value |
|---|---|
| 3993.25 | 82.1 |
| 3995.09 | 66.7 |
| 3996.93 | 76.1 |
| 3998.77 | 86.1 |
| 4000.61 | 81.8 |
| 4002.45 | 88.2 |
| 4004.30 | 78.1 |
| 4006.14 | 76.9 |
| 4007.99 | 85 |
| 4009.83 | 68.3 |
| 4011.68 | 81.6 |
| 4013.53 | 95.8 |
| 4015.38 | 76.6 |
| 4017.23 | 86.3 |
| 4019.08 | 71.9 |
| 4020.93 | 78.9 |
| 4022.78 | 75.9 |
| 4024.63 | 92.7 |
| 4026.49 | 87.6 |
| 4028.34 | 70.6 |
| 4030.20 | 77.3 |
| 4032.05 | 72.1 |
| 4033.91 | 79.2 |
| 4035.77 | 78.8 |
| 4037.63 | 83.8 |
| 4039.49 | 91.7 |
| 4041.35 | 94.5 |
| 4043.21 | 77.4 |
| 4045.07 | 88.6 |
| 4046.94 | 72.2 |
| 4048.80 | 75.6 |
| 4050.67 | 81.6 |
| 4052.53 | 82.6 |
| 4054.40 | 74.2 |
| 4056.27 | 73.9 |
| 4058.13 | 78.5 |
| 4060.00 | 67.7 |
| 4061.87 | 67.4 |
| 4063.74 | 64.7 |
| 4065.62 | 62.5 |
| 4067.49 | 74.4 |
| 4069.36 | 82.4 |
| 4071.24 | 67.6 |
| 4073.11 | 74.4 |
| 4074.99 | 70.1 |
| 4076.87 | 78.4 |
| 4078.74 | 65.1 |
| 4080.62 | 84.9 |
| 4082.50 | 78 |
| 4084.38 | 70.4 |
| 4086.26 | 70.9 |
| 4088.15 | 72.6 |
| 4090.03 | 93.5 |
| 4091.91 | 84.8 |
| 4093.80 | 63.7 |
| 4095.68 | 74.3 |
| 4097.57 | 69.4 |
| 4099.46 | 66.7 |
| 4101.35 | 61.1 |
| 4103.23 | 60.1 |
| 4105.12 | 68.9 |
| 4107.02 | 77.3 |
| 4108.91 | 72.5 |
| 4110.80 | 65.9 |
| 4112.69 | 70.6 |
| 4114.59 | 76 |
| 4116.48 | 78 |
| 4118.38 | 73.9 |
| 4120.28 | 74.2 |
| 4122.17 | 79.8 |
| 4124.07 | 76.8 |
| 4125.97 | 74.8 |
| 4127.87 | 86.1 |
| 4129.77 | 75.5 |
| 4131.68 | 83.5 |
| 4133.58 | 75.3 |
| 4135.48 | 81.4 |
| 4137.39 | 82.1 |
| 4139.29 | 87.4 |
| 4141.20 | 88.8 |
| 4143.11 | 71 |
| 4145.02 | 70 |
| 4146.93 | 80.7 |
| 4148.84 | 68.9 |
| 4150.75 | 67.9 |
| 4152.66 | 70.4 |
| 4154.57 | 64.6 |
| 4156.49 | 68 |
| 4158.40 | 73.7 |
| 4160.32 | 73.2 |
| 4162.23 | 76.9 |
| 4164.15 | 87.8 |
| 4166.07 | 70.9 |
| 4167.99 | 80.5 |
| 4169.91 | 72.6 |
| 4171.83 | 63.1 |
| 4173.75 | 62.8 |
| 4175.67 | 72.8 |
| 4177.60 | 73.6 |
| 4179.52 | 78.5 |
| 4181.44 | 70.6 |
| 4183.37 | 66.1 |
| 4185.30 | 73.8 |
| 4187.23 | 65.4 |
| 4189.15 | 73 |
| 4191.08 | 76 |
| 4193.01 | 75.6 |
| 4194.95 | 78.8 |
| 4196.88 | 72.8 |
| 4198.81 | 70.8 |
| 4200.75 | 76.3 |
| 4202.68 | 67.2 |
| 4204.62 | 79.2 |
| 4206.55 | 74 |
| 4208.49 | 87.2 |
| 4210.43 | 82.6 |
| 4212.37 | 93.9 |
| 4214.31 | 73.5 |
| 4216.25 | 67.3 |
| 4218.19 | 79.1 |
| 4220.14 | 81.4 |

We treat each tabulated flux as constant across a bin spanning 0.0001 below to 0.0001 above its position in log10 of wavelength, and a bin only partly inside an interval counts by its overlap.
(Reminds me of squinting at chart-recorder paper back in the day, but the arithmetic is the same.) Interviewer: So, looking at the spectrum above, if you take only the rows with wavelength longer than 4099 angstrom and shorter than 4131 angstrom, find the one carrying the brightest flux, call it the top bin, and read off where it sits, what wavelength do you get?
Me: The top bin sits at 4127.87 angstrom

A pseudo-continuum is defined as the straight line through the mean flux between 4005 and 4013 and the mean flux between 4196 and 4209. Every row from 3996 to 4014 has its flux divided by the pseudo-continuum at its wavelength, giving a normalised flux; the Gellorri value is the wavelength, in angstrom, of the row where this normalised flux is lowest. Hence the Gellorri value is 4009.83 angstrom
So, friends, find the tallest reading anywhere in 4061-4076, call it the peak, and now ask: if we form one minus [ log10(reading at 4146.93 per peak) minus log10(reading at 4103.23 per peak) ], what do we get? 0.87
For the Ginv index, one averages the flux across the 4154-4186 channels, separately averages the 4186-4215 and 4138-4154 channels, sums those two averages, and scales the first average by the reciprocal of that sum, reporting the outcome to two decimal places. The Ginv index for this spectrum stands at 0.48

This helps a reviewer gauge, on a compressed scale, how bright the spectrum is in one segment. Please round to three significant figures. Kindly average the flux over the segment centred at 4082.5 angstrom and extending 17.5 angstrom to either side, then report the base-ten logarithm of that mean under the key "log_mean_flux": 1.87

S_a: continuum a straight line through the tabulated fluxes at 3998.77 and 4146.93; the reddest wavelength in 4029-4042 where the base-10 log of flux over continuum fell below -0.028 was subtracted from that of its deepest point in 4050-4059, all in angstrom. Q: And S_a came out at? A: 20.5 angstrom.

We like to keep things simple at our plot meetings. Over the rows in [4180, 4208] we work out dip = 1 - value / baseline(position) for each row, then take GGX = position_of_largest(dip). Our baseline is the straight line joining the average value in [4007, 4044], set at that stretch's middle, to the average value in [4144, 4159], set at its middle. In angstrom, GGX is 4187.23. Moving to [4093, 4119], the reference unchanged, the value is 4103.23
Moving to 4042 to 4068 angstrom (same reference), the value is 4065.62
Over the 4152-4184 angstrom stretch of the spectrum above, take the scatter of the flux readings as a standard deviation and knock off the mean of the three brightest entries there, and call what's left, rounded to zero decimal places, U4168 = -76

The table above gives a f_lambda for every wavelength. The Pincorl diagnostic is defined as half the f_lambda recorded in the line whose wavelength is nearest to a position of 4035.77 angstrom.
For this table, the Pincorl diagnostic 39.4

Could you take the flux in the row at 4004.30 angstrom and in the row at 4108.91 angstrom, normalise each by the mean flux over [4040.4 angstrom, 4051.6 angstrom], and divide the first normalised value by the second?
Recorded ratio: 1.08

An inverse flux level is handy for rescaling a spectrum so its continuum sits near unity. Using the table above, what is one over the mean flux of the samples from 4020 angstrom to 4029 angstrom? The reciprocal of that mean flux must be 0.0123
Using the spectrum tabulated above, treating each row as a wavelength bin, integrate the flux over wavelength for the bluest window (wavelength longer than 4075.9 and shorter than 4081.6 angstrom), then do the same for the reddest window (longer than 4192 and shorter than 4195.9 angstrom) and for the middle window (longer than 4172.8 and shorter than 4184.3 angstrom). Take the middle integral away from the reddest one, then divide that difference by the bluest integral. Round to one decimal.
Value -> -1.2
